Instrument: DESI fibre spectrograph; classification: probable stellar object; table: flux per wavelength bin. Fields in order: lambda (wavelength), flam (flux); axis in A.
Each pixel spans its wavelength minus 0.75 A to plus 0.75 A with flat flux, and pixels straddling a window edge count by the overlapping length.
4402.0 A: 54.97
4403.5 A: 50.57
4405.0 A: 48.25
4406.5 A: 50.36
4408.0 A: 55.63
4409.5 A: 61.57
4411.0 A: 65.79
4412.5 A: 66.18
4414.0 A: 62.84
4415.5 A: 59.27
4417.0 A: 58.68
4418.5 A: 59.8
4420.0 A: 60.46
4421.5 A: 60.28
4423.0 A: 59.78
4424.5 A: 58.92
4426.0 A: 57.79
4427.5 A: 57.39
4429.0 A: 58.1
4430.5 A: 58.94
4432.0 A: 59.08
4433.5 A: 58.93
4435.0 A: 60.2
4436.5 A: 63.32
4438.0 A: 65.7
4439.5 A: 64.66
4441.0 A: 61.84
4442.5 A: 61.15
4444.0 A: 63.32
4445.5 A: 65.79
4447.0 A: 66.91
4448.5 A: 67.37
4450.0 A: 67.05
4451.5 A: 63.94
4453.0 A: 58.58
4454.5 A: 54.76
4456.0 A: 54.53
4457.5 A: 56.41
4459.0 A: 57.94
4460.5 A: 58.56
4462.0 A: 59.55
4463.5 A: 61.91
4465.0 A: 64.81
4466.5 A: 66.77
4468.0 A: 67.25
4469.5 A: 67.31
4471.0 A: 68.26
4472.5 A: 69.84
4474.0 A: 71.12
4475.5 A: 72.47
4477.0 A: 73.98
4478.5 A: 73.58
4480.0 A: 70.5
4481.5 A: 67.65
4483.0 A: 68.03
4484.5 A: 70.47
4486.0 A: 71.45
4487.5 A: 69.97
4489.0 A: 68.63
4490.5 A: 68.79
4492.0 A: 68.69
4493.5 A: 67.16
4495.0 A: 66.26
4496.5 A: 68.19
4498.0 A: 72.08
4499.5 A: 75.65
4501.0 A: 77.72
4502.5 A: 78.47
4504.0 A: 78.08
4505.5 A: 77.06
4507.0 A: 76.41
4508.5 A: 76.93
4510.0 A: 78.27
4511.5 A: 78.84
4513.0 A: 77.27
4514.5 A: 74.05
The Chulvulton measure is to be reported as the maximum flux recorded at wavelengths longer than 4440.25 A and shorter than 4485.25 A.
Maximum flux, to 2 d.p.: 73.98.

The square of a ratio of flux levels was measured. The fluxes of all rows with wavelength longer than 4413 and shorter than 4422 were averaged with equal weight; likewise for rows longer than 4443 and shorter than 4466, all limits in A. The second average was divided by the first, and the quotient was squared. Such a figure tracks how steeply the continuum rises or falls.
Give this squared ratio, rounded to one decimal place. 1.0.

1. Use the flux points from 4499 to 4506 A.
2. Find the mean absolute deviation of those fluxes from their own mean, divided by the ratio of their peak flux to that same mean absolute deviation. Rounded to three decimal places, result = 0.009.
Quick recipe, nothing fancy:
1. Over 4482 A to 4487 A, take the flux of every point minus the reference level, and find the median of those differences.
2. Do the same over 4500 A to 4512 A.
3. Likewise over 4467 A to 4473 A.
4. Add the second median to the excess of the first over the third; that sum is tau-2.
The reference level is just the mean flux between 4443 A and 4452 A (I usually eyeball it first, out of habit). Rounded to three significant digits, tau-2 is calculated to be 14.9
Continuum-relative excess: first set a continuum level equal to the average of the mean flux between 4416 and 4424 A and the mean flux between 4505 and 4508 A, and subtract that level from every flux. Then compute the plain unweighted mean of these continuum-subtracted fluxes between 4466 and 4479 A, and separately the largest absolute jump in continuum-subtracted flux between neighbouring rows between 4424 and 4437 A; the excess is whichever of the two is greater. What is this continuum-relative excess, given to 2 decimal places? 3.12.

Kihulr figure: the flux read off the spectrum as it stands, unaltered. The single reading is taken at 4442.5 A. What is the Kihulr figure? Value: 61.15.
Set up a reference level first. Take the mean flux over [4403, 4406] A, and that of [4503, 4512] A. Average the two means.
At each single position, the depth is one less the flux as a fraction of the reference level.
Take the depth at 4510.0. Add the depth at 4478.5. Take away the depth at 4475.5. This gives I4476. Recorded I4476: -0.25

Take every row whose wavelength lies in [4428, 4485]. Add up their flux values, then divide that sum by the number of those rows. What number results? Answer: 64.2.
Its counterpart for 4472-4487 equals 70.9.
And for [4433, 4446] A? 62.8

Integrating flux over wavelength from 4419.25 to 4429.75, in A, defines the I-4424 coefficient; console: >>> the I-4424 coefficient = 619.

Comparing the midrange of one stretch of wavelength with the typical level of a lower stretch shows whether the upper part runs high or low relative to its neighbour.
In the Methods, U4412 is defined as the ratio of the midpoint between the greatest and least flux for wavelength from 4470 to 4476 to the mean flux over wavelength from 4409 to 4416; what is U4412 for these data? 1.11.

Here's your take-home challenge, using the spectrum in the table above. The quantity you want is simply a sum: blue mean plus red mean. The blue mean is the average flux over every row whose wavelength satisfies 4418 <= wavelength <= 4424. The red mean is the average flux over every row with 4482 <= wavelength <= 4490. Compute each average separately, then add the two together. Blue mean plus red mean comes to 130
